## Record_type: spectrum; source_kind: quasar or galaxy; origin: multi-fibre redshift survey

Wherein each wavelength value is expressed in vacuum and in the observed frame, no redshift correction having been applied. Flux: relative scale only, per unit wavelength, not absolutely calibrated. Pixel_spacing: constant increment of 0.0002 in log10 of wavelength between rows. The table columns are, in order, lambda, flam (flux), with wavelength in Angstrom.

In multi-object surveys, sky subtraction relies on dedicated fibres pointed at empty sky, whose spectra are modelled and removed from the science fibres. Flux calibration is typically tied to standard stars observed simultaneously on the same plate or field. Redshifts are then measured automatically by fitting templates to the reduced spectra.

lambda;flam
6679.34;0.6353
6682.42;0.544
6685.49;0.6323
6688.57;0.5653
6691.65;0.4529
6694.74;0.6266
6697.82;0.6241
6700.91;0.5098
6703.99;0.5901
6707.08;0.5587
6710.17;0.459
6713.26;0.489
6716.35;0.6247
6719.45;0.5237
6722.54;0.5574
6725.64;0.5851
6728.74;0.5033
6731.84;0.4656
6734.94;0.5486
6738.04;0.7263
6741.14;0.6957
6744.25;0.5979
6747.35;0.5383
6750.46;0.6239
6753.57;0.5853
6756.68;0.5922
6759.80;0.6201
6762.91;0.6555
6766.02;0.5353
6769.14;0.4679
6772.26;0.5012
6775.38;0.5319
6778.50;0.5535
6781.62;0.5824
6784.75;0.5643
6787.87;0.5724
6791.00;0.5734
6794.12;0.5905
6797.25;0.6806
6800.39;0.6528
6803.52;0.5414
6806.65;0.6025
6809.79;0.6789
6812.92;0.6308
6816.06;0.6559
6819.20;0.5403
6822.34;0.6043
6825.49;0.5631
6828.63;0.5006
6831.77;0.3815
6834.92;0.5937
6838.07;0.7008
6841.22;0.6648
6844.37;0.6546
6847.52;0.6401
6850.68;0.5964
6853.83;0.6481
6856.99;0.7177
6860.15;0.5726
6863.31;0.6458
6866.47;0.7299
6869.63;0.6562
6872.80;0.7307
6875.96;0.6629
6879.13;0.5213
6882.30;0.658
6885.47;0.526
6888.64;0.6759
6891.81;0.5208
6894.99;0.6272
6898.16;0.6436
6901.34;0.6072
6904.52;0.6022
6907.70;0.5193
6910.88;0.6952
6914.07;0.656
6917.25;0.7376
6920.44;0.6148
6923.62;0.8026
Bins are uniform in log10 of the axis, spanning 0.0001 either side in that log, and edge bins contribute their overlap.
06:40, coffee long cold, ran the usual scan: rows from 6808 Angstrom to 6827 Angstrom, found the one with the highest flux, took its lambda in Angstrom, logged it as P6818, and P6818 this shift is 6809.79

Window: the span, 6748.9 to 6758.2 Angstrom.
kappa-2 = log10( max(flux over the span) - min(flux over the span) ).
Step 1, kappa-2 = -1.4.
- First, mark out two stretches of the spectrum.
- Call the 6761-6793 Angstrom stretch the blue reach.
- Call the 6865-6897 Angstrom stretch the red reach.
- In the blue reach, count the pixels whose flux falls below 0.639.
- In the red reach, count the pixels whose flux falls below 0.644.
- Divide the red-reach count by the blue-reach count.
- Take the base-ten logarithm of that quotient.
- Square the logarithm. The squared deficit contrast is 0.12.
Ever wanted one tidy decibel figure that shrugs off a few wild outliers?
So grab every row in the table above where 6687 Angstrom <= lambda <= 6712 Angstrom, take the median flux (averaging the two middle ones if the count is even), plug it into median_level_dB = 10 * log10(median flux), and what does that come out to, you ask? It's -2.50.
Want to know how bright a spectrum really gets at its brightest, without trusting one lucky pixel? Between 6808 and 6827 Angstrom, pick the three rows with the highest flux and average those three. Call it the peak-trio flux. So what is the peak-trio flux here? 0.655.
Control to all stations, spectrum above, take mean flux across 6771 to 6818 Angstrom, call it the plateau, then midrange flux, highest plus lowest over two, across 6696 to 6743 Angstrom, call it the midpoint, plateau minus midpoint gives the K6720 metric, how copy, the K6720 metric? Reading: 0.002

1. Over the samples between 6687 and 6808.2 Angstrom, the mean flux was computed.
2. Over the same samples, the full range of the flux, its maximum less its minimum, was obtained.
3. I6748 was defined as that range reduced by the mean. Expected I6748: -0.30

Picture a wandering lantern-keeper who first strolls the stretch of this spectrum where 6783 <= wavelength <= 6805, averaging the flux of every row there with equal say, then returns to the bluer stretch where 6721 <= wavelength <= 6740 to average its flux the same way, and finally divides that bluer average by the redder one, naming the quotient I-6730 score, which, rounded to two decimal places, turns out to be 0.95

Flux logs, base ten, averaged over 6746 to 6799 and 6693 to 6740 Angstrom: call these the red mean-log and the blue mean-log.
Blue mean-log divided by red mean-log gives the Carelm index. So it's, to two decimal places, 1.05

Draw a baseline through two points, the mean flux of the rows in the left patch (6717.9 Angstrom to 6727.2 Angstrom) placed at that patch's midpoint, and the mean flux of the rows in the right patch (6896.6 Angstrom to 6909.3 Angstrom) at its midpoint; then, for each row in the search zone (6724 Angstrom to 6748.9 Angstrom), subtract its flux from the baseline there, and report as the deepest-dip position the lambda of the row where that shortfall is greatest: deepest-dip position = 6731.84 Angstrom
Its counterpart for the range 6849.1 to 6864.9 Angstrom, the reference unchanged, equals 6860.15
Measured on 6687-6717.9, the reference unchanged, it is 6691.65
